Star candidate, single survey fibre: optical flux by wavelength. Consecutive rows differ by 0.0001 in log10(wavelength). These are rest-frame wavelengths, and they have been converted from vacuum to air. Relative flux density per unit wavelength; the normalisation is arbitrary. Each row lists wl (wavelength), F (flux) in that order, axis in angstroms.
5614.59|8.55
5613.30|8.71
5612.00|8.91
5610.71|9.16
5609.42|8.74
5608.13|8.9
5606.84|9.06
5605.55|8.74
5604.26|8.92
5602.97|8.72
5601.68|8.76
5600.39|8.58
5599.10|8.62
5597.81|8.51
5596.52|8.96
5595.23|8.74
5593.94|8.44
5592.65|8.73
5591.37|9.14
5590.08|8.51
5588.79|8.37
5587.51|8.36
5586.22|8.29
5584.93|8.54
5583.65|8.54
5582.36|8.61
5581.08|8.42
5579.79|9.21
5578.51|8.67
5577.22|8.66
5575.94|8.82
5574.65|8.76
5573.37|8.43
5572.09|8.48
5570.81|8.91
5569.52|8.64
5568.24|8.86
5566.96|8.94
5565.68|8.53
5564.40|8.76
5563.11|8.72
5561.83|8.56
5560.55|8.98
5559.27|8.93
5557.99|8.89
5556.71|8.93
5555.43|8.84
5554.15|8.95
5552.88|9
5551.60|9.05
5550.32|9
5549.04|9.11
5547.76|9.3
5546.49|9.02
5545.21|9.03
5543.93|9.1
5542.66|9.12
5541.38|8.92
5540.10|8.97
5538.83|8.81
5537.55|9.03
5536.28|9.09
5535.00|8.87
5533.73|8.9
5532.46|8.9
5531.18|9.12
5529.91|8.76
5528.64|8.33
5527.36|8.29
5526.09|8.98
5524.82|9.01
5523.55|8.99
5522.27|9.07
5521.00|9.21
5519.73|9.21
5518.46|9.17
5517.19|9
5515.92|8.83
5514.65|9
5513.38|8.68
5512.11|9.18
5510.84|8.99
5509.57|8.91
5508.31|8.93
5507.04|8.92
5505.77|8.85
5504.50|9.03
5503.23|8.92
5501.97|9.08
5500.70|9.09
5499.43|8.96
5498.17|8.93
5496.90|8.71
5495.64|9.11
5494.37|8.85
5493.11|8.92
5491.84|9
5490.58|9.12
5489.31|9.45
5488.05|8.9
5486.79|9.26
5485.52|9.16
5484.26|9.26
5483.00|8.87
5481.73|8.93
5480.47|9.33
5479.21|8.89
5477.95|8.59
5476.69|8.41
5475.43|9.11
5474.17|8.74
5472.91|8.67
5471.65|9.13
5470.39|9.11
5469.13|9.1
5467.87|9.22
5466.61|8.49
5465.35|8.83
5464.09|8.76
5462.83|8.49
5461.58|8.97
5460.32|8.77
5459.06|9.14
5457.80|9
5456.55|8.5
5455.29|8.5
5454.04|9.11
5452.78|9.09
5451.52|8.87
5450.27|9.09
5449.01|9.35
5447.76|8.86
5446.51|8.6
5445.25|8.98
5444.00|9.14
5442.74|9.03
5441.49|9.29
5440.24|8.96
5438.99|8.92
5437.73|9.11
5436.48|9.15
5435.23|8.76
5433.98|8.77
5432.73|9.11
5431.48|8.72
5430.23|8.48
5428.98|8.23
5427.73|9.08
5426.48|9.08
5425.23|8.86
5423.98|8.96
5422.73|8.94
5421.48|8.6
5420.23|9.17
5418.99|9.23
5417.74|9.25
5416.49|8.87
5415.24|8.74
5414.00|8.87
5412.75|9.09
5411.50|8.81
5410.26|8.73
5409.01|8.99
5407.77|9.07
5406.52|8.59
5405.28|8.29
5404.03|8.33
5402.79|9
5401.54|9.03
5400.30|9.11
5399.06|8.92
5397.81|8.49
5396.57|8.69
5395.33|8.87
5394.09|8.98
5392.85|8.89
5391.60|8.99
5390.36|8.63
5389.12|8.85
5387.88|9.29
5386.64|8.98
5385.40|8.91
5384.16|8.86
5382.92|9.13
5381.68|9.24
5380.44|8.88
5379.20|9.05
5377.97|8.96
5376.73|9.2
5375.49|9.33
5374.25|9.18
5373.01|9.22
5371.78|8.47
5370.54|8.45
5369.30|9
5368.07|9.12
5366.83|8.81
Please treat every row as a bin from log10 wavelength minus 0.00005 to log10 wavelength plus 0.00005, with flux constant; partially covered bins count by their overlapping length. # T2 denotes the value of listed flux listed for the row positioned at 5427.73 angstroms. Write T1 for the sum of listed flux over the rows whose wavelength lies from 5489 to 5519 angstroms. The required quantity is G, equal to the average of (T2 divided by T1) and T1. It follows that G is 108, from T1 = 216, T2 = 9.08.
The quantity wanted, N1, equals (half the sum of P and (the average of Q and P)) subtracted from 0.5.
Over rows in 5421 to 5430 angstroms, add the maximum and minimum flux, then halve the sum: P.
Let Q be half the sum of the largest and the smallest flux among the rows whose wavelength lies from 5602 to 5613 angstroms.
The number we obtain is -8.23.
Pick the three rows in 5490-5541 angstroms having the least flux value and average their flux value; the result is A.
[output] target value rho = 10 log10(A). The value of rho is 9.26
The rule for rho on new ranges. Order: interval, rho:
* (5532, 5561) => 9.46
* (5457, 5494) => 9.28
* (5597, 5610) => 9.33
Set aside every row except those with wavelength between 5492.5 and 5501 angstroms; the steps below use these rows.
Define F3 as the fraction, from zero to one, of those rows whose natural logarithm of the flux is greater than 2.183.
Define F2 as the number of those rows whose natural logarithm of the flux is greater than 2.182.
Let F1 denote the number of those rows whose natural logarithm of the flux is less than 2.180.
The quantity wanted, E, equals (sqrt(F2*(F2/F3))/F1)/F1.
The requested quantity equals 6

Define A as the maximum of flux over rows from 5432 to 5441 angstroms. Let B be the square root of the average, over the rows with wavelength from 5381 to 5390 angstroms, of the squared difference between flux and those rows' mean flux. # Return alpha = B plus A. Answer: 9.32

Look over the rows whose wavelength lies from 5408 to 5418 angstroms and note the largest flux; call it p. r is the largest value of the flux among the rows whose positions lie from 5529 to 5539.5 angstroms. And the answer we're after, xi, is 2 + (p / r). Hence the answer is 3.01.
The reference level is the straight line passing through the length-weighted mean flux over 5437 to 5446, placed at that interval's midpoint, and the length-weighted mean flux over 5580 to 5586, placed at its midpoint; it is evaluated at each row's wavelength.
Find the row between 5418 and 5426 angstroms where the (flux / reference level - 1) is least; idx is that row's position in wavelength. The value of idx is 5421.48 angstroms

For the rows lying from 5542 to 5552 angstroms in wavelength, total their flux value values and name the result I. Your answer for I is 72.7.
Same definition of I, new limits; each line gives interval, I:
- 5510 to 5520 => 72.1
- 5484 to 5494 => 73.1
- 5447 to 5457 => 71.4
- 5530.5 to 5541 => 71.7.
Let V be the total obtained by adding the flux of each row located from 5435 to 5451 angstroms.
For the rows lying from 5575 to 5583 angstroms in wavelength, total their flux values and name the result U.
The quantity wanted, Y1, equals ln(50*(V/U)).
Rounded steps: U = 52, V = 117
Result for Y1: 4.7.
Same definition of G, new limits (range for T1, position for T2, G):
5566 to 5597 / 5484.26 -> 104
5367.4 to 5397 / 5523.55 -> 108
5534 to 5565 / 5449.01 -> 108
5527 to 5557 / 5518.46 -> 107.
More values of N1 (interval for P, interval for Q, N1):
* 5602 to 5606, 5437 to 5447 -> -8.35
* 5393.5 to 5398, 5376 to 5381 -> -8.31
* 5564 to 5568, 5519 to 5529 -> -8.24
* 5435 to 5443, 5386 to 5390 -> -8.54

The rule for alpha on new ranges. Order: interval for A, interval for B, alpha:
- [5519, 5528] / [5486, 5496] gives 9.40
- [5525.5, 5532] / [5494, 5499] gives 9.26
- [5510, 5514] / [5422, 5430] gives 9.47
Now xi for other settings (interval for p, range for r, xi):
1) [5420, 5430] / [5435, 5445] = 2.99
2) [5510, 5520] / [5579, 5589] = 3.00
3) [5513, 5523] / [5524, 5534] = 3.01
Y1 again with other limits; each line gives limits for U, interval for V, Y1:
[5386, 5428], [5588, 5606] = 3.0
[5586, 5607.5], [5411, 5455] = 4.7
